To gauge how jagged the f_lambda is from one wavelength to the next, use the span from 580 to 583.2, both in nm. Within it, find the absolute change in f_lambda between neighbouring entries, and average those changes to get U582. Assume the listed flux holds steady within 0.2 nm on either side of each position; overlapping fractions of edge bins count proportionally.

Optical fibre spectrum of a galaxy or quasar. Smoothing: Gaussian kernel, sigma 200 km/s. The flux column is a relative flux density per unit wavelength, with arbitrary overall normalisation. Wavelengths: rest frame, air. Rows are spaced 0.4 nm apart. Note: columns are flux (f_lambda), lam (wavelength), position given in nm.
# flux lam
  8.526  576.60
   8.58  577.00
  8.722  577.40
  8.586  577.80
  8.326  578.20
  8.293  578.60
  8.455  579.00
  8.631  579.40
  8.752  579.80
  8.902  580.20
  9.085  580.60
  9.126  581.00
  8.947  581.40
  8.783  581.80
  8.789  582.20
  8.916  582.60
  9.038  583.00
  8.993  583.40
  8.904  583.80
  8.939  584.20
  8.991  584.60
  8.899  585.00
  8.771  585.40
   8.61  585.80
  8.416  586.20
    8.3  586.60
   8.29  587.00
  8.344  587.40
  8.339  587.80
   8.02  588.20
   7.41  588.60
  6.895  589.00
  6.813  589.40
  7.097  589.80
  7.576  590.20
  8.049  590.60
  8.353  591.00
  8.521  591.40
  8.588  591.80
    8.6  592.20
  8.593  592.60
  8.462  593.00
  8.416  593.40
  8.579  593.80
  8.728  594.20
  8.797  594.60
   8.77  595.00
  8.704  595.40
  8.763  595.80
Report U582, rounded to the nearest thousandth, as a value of 0.117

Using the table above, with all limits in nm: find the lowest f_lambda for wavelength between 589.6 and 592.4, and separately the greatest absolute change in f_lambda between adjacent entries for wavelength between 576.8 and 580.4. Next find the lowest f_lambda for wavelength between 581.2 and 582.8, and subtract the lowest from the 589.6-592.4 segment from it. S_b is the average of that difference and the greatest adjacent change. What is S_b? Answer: 0.97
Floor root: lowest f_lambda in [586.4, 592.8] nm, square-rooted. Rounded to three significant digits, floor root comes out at 2.61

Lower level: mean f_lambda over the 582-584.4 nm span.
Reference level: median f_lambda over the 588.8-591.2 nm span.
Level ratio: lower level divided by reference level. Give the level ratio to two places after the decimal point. 1.22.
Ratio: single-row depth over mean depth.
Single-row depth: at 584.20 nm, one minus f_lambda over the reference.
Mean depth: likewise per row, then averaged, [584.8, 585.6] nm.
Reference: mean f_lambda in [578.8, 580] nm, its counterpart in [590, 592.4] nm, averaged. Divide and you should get 1.3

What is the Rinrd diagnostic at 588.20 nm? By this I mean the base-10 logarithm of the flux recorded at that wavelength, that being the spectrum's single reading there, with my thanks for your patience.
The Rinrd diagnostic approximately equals 0.904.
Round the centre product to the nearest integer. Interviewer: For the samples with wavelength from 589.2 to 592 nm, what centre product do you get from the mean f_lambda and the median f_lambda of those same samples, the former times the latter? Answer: 63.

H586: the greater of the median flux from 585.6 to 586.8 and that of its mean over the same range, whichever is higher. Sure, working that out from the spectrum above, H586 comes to 8.44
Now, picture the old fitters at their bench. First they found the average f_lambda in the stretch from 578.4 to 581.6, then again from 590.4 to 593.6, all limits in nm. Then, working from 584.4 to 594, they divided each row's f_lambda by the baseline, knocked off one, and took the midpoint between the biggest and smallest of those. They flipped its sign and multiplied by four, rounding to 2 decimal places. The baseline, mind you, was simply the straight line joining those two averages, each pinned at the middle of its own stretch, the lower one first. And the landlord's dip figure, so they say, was 0.32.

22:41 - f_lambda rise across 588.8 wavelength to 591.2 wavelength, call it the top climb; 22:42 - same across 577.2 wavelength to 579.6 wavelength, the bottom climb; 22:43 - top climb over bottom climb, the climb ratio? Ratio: -16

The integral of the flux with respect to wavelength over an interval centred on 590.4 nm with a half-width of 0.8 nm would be 12.4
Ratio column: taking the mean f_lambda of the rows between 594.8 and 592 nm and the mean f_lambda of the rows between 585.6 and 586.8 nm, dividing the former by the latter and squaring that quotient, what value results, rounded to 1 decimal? 1.0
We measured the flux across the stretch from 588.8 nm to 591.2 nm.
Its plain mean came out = 7.5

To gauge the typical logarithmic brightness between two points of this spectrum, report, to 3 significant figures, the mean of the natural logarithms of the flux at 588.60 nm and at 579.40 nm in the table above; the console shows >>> 2.08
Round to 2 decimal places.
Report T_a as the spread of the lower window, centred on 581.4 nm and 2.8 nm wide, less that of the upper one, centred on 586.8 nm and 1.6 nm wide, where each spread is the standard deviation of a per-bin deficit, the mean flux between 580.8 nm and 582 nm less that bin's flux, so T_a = 0.07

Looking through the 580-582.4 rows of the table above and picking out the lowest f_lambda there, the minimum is 8.783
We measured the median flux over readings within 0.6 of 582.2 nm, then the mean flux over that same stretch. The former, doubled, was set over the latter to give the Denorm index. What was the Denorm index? 1.99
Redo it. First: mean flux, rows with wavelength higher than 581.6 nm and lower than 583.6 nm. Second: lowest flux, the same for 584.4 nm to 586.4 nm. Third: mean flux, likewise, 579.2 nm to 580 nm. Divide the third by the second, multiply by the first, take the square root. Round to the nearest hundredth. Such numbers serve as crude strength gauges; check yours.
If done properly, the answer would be 3.03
